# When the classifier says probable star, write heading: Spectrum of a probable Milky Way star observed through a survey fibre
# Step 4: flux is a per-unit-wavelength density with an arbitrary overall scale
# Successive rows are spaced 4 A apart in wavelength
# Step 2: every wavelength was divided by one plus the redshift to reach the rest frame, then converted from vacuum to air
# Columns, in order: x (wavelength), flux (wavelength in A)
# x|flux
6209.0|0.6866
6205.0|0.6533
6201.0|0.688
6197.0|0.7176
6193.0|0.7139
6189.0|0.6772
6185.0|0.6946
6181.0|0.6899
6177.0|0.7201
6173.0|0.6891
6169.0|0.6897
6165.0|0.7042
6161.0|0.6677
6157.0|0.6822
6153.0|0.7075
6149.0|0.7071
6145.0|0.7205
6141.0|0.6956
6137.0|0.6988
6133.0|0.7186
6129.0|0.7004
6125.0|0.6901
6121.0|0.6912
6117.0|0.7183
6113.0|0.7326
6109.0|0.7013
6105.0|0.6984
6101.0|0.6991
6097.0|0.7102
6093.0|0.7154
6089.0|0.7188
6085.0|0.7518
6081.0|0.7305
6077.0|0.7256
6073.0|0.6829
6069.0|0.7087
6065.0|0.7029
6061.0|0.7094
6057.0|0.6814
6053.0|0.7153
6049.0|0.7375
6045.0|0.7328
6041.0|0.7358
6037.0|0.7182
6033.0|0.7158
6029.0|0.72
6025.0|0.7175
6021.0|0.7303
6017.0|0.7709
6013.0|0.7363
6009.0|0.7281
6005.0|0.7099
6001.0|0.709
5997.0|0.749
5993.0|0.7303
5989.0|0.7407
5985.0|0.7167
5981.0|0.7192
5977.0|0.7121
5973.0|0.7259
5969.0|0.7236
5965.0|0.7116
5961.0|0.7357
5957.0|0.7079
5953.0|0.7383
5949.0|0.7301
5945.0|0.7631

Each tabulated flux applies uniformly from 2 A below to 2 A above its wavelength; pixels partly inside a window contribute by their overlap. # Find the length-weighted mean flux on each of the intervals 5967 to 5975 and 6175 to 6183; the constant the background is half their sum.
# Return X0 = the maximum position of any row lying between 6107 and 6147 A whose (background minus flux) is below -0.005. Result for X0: 6145.0 A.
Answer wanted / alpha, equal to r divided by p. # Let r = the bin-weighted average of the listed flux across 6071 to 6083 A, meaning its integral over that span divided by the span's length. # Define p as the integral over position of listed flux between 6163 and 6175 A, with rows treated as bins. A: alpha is 0.0856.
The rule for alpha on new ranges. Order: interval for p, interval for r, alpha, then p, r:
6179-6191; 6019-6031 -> 0.0876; 8.25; 0.723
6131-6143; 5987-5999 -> 0.0876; 8.45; 0.740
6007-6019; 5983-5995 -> 0.0816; 8.94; 0.729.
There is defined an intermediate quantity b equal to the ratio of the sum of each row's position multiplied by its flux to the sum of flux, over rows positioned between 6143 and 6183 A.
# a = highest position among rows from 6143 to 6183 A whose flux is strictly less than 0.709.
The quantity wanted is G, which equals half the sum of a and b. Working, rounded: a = 6181.0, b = 6162.9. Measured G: 6172.0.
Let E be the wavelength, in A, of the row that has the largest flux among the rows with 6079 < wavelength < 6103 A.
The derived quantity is 6085.0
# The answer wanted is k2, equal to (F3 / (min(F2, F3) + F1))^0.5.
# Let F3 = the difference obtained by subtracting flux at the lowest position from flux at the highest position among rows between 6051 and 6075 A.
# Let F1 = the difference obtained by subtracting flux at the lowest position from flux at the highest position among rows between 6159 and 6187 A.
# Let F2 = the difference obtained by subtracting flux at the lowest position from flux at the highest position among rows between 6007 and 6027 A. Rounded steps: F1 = 0.027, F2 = -0.011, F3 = -0.03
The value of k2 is 2.4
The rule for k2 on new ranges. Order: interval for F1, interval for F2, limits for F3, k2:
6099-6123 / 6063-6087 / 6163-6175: 0.8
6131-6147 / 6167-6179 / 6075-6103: 1.0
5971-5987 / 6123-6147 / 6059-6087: 1.4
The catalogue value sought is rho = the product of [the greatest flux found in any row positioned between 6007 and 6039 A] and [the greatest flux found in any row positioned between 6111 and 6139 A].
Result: 0.565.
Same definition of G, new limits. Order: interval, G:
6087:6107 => 6101.0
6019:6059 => 6048.0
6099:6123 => 6116.0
